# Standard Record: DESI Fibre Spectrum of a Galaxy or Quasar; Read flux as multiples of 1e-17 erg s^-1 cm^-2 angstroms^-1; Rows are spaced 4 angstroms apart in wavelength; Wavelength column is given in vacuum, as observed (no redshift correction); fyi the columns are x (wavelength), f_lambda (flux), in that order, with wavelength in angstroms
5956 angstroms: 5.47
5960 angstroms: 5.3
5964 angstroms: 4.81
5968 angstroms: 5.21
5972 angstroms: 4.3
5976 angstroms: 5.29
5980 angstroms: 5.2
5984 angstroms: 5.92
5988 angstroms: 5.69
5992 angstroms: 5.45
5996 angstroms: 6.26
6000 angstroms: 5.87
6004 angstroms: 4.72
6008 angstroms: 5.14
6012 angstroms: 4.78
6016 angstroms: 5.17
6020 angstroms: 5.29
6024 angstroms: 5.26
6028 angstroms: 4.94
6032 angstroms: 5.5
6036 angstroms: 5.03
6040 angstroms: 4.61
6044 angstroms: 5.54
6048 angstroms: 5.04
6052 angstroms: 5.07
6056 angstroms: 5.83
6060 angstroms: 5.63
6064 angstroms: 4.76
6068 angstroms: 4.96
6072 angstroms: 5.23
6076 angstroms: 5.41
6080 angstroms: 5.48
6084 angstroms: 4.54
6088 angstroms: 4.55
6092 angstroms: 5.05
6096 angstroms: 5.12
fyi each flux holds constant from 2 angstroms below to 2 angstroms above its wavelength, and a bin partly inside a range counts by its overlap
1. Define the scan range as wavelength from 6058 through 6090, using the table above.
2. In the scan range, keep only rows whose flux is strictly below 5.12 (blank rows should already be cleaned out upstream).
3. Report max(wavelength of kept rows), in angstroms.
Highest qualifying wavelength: 6088 angstroms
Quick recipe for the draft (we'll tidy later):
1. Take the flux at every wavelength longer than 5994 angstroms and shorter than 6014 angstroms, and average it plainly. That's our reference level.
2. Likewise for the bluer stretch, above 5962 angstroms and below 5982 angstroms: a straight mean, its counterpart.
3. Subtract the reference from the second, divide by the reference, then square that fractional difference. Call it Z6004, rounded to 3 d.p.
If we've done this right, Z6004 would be 0.005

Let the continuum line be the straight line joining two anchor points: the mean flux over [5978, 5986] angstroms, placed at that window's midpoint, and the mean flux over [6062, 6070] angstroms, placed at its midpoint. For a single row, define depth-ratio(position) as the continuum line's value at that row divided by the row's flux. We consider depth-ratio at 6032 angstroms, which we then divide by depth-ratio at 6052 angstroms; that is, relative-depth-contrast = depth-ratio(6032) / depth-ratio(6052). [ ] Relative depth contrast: 0.95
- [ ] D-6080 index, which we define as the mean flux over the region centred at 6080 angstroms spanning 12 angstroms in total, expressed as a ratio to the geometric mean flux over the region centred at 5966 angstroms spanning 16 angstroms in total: 1.05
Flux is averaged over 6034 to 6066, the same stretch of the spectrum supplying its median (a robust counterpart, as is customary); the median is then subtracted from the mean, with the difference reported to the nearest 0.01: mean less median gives 0.13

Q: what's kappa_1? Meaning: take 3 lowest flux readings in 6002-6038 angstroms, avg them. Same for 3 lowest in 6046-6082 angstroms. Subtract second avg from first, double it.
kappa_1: -0.21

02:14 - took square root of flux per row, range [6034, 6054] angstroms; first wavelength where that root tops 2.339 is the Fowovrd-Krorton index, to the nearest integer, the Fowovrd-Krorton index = 6044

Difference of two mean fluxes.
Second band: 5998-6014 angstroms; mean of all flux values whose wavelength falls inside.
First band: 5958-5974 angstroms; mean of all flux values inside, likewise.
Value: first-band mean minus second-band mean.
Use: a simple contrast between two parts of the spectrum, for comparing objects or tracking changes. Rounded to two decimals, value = -0.22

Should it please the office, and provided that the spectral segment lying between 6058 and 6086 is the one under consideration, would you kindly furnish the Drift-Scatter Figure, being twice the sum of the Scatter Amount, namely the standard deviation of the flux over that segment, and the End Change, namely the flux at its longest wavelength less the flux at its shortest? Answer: -1.4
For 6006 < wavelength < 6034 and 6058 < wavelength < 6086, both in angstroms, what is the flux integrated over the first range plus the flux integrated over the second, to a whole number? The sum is 288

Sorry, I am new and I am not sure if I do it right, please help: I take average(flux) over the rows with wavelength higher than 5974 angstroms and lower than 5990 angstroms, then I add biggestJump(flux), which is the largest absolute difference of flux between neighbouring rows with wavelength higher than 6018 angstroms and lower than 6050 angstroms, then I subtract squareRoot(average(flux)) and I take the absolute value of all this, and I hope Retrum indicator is 4.1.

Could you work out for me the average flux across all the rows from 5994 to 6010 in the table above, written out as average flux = 5.50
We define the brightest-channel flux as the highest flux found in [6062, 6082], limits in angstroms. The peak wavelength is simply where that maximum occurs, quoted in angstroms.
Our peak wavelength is 6080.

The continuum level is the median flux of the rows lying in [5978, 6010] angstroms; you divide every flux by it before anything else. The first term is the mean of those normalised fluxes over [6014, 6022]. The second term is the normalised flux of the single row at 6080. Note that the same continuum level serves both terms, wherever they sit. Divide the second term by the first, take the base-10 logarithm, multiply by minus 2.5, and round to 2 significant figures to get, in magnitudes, -0.051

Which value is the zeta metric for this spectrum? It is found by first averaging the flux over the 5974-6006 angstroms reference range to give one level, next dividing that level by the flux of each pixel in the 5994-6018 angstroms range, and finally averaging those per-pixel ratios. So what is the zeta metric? 1.05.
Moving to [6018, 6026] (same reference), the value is 1.05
